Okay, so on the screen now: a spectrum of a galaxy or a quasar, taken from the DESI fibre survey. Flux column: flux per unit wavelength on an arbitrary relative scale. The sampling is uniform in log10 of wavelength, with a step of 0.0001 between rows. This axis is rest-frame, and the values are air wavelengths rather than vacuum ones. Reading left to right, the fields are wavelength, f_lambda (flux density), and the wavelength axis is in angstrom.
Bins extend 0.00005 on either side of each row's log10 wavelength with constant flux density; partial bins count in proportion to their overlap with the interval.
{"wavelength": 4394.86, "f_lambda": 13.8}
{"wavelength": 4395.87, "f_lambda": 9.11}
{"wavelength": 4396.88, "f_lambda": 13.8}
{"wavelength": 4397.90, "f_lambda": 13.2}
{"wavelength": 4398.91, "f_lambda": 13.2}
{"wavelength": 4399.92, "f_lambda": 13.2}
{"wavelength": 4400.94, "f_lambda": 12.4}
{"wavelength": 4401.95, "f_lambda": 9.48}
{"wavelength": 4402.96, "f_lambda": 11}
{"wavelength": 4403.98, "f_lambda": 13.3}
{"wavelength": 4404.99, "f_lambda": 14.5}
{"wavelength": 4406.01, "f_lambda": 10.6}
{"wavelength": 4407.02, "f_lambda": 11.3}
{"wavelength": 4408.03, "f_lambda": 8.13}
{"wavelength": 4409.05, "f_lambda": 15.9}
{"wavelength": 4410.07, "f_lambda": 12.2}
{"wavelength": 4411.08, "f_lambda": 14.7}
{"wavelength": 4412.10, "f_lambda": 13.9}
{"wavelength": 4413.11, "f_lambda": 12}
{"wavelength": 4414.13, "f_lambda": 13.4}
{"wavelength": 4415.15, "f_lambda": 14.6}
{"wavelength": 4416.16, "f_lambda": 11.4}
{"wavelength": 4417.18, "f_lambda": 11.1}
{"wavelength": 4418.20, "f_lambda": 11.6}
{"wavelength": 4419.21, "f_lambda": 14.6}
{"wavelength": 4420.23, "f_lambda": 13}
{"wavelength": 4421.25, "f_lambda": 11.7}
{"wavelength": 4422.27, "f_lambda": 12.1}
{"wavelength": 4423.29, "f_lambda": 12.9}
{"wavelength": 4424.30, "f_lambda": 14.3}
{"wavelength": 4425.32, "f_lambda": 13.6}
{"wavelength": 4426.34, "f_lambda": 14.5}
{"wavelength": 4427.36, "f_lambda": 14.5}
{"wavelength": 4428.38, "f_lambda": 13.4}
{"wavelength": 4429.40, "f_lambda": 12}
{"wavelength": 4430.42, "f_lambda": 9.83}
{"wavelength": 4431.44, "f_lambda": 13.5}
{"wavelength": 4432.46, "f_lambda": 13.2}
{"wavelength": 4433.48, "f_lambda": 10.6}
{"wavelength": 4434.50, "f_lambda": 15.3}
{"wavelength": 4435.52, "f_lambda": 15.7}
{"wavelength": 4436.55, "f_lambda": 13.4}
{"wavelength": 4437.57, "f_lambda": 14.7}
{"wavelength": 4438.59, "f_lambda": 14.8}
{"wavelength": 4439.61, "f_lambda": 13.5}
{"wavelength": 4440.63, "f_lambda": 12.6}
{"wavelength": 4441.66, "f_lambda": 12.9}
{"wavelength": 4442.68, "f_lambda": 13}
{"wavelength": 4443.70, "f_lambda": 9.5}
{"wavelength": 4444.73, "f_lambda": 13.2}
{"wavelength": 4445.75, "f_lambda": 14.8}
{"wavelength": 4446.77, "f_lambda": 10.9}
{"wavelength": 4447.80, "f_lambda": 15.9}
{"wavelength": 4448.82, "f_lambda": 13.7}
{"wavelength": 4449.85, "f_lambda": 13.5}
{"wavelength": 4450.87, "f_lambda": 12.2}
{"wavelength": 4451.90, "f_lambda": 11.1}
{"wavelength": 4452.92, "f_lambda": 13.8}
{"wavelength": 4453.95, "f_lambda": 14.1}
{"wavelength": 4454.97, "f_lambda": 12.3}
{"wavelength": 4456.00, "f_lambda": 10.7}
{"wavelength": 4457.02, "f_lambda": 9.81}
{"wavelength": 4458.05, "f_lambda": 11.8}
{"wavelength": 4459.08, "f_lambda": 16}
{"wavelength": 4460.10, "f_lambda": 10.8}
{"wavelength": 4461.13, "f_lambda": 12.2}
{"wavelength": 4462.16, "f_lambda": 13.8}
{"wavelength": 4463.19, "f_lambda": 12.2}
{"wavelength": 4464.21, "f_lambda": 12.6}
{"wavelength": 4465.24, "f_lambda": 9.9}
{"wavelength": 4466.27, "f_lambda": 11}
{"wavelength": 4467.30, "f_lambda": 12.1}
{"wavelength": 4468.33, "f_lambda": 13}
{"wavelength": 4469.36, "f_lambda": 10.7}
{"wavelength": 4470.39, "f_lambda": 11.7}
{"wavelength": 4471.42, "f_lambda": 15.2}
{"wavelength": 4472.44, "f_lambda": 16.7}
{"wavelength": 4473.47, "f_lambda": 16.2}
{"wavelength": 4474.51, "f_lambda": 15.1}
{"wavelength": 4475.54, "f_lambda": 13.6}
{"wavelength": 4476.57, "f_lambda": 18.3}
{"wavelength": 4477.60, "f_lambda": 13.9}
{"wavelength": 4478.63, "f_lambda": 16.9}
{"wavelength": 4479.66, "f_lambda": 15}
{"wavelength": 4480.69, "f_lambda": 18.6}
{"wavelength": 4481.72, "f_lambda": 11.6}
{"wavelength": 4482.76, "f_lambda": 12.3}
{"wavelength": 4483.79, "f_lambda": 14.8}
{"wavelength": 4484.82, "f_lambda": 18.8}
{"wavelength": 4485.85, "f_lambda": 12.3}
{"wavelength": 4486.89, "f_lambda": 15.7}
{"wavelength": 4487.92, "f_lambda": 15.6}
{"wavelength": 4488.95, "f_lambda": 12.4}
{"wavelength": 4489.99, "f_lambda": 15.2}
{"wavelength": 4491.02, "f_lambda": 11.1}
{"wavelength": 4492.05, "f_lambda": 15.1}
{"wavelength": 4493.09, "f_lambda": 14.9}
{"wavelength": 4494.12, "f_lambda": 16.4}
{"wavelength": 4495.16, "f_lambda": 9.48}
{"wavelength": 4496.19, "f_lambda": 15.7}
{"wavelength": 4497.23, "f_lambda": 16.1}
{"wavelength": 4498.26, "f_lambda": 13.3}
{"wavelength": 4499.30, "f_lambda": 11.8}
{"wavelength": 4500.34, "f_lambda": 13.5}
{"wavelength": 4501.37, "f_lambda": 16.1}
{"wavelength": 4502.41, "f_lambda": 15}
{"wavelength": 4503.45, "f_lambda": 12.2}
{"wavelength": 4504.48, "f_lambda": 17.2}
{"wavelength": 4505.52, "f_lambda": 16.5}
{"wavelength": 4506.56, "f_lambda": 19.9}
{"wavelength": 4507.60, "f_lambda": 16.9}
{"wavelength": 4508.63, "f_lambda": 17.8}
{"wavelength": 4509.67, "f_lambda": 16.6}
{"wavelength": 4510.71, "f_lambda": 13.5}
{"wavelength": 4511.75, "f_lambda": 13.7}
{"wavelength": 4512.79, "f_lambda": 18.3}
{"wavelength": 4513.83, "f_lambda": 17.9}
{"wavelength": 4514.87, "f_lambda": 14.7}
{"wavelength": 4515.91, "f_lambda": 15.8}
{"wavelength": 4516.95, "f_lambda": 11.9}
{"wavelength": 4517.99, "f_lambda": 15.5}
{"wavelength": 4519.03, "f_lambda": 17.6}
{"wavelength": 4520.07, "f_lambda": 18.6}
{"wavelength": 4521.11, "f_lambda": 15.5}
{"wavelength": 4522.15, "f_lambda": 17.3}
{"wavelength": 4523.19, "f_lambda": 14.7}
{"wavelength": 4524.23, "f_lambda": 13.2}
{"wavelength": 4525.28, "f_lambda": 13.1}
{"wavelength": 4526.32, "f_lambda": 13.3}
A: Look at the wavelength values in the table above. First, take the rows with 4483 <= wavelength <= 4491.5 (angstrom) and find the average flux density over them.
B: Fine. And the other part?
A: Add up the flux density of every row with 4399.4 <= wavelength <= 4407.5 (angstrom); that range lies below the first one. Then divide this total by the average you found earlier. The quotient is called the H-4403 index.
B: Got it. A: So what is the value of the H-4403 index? 6.6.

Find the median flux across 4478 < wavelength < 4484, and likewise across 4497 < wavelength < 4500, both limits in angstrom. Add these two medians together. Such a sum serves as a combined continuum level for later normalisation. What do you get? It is 28.2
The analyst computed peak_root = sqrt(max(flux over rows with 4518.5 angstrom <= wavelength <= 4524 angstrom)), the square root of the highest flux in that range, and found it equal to 4.31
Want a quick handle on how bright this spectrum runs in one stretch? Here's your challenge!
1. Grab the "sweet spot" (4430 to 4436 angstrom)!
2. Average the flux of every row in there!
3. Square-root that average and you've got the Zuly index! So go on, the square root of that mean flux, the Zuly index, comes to 3.61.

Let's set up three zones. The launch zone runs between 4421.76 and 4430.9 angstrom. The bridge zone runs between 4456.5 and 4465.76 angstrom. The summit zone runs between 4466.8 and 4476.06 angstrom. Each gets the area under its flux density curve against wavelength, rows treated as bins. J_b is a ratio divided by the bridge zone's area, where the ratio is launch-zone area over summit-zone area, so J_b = 0.0083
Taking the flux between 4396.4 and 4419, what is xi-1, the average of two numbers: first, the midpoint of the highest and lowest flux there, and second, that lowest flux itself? 10.1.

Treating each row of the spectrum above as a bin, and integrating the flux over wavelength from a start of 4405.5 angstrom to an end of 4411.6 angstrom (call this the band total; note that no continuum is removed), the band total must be 74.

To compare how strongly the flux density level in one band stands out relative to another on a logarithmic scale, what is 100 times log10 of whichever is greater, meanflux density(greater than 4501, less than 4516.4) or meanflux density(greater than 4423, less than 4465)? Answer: 121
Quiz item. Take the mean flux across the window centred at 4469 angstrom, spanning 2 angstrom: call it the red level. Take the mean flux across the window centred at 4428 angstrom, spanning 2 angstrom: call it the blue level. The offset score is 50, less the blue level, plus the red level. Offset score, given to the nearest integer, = 48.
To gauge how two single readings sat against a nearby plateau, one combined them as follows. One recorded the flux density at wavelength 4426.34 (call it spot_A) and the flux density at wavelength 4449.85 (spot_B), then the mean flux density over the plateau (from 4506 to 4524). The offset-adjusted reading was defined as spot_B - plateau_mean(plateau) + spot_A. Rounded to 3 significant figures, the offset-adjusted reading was 11.8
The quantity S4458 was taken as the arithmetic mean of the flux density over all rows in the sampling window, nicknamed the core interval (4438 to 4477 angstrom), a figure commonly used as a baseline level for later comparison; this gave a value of 13.0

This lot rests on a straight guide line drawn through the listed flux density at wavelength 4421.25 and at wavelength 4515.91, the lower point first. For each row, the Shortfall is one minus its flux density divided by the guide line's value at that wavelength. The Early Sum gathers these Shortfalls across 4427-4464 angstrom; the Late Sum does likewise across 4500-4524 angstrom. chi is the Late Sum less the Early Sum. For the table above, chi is 0.1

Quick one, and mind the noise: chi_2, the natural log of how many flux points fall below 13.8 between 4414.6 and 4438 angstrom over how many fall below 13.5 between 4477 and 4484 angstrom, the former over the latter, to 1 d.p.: 2.0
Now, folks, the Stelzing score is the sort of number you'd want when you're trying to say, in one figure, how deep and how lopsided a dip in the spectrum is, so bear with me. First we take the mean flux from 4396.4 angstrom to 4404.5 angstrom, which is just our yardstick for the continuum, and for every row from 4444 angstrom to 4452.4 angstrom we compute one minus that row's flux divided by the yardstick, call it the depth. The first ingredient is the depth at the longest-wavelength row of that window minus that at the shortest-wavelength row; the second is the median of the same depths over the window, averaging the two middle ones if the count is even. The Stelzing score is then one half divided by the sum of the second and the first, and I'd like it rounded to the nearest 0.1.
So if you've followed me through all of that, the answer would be 5.2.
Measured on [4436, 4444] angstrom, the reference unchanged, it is 2.0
